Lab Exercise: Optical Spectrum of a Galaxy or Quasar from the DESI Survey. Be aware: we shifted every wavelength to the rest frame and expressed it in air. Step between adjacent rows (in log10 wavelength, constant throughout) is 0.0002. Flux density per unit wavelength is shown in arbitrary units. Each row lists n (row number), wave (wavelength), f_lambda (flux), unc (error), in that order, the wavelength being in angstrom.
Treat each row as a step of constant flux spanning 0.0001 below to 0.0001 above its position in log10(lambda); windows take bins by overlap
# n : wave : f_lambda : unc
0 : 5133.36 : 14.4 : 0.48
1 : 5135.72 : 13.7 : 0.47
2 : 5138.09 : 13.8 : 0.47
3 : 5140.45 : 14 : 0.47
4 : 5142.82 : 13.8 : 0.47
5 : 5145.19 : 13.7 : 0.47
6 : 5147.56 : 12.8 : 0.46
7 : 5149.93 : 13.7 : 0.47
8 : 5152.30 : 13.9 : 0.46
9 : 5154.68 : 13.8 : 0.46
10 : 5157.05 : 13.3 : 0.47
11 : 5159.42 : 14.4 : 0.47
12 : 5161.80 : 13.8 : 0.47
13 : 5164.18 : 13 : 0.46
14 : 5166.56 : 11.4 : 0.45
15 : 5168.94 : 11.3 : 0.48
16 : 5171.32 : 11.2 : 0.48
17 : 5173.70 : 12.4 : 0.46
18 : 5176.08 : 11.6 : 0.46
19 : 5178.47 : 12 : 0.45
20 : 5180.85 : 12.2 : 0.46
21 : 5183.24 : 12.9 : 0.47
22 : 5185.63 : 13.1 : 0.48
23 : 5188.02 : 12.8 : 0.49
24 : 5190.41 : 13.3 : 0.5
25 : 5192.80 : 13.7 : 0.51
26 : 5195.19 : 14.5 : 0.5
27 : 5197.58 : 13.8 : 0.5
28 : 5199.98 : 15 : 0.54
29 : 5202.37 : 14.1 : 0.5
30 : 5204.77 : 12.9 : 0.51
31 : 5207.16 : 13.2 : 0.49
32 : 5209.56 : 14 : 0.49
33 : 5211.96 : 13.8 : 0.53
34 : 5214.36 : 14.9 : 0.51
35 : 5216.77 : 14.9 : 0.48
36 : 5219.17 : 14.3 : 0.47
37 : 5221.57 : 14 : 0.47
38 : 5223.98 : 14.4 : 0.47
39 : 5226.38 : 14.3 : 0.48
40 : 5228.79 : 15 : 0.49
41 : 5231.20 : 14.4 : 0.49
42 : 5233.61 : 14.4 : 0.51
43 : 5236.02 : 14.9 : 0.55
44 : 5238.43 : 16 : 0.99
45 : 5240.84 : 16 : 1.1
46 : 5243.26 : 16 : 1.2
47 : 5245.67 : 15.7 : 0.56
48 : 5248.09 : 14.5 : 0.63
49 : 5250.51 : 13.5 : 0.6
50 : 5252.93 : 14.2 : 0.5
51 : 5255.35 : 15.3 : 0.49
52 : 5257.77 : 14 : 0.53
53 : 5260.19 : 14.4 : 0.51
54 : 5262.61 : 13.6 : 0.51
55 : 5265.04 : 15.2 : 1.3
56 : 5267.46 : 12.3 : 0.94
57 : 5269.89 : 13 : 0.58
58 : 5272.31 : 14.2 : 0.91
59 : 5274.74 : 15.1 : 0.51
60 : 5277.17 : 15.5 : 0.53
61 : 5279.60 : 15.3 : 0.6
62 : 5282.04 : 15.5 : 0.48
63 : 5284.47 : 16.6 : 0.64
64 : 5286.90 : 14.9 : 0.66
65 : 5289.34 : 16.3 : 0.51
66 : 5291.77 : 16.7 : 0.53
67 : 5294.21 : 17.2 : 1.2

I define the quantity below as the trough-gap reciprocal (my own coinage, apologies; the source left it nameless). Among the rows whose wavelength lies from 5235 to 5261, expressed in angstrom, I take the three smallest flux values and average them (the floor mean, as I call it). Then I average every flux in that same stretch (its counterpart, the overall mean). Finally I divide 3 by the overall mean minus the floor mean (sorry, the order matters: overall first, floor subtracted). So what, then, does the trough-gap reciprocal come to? 2.8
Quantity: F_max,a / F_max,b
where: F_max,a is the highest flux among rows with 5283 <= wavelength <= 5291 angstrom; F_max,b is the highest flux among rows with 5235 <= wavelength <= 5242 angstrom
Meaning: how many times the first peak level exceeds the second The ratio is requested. 1.04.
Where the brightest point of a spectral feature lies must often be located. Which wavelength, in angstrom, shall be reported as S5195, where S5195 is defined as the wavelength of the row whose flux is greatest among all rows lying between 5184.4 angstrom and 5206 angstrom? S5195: 5199.98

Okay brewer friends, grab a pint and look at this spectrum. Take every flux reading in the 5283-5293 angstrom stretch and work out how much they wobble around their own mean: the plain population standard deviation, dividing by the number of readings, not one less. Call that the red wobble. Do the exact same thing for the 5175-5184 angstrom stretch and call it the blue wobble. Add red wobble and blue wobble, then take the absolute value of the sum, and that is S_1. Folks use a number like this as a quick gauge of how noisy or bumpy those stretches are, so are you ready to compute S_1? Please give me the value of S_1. 1.19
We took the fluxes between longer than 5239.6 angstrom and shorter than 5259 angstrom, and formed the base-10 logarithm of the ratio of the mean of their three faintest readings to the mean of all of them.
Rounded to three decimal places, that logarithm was -0.030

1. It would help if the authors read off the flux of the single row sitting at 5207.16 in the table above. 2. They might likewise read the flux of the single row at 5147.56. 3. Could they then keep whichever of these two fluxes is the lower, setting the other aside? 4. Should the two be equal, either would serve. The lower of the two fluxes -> 12.8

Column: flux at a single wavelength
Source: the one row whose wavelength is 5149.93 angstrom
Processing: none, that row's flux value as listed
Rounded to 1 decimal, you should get 13.7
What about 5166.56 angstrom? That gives 11.4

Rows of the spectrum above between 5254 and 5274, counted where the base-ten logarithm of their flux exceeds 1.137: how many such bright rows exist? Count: 5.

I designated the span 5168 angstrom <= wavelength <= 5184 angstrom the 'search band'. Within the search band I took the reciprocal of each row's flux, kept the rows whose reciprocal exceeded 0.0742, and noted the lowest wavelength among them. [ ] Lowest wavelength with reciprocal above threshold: 5168.94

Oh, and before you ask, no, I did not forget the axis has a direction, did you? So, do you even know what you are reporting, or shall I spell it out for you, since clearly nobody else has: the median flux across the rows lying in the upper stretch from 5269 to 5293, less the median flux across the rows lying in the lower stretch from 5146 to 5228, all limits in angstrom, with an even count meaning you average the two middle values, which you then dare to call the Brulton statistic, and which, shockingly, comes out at 1.7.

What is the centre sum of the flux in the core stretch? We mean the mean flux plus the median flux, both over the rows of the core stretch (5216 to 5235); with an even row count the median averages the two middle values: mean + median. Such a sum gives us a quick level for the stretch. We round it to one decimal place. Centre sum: 28.9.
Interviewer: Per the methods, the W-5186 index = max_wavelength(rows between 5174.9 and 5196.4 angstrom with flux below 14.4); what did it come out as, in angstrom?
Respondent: 5192.80 angstrom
